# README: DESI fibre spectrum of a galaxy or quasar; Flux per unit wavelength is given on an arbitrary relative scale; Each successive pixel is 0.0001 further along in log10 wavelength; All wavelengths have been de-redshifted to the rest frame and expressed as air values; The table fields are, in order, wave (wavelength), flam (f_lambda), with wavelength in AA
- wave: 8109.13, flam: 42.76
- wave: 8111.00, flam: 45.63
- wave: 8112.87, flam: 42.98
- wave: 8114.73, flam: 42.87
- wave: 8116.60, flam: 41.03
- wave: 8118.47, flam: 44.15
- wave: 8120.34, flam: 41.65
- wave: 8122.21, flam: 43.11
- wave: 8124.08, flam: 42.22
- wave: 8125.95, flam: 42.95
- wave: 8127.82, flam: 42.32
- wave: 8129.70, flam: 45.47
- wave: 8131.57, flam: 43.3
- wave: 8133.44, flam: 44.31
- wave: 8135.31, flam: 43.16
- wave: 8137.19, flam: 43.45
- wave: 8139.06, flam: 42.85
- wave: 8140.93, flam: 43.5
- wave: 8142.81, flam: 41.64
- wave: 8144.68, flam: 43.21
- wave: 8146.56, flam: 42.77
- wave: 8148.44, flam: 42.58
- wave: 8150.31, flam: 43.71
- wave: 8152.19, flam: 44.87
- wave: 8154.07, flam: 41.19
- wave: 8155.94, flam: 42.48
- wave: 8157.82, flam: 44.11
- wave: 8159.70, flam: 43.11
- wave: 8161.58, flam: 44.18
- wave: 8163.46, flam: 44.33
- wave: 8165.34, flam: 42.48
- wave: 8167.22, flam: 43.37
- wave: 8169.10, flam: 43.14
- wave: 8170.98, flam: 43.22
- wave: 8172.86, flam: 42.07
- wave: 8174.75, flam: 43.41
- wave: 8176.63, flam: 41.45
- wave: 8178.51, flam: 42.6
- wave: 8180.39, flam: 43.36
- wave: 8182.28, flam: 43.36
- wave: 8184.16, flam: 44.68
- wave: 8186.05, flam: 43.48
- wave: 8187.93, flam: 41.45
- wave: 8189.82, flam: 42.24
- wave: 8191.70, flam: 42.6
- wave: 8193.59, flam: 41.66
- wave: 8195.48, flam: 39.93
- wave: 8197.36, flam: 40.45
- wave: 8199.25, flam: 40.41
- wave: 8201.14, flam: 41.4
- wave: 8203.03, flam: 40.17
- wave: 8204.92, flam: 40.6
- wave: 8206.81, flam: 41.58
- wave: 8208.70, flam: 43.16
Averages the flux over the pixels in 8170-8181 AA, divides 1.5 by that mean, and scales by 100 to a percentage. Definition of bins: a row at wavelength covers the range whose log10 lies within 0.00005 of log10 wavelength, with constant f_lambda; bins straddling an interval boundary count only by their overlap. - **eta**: 3.51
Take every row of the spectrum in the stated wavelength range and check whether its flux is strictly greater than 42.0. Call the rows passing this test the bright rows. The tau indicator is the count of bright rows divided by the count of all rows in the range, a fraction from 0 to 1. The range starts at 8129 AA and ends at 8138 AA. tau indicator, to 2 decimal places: 1.00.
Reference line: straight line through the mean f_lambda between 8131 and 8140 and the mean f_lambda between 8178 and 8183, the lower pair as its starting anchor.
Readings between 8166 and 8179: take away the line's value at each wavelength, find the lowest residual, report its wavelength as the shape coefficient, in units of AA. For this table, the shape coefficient 8176.63 AA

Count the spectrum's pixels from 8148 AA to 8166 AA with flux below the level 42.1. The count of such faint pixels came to 1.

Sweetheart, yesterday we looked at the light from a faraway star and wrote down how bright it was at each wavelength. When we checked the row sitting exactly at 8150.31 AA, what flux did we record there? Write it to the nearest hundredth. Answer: 43.71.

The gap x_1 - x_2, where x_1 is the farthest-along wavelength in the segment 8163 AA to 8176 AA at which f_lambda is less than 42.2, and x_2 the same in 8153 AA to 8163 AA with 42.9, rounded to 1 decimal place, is 16.9 AA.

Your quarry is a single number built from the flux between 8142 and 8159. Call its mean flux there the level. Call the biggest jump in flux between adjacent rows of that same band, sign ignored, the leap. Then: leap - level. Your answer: -39.3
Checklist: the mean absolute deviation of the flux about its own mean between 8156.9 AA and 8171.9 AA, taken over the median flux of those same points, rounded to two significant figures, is 0.012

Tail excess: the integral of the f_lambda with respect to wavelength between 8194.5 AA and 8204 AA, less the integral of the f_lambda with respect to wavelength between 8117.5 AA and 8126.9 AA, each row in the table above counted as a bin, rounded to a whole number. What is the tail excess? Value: -18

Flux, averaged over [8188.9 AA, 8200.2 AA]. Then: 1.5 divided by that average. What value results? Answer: 0.0364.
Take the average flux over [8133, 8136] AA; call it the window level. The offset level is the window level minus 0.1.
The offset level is 43.6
